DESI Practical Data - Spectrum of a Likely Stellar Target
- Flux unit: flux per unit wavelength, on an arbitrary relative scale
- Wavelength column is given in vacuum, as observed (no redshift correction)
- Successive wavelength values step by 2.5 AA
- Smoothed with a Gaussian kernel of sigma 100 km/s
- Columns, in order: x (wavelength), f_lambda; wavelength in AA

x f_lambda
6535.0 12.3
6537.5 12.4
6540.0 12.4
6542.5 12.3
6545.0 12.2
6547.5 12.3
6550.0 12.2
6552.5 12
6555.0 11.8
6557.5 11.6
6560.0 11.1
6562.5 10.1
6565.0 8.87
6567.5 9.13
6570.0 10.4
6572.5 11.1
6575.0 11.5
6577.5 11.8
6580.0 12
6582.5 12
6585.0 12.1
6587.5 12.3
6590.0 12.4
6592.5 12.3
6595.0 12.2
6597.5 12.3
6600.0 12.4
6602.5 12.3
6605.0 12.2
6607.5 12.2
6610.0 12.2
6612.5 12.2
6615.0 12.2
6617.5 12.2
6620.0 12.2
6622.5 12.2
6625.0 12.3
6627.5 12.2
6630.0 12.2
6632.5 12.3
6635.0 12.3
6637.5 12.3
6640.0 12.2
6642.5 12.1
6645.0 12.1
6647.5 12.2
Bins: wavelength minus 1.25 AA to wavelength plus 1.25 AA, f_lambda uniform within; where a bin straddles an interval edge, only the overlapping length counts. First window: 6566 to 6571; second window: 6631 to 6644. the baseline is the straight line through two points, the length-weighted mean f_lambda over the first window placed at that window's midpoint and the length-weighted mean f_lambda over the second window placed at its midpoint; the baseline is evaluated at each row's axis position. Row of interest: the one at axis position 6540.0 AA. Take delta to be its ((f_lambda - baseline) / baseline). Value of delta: 0.436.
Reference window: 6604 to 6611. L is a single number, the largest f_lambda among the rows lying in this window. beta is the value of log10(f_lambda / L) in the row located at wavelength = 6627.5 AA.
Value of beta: 0.000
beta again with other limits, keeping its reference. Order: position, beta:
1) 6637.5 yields 0.004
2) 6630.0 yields 0.000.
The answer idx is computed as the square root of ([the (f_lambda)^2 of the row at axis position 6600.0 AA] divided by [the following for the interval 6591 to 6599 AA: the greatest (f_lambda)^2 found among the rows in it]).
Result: 1.01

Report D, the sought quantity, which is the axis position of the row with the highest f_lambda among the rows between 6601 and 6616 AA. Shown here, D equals 6602.5 AA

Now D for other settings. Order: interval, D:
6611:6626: 6625.0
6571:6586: 6585.0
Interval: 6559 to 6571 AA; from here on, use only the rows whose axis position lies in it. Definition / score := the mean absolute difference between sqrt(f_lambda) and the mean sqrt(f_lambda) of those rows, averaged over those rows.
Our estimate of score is 0.12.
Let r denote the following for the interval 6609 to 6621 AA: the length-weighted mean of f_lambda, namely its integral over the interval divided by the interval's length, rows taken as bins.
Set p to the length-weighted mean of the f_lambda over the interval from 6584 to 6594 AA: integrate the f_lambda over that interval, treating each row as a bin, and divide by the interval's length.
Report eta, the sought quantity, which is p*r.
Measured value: 150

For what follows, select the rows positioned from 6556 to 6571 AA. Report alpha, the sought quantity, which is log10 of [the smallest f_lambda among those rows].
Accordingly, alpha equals 0.95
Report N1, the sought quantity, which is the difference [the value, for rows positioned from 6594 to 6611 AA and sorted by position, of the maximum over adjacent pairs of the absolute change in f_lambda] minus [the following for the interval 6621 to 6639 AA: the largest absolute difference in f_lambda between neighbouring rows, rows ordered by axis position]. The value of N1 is 0.00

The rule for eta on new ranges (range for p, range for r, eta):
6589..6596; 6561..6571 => 119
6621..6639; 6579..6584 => 147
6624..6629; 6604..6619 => 149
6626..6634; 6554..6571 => 127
